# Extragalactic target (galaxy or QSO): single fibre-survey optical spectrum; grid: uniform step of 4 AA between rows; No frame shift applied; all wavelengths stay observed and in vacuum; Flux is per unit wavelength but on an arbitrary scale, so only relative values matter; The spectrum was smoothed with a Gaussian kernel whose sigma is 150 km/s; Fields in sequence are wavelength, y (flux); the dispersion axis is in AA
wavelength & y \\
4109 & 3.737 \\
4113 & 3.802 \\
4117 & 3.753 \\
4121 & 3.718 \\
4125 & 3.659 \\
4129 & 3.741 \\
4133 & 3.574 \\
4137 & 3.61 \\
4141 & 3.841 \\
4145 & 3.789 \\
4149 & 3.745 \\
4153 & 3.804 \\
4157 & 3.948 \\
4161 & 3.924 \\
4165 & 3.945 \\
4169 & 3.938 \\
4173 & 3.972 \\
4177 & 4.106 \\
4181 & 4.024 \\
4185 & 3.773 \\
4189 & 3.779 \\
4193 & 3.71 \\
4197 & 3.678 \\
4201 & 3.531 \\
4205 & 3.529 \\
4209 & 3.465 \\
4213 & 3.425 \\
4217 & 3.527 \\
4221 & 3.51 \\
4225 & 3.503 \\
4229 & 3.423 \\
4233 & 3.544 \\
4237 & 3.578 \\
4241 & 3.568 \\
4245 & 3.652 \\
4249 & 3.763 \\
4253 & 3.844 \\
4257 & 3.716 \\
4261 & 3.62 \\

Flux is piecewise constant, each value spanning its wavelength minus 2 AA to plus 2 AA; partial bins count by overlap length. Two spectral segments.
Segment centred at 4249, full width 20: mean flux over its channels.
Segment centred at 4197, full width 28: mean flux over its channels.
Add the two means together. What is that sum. 7.35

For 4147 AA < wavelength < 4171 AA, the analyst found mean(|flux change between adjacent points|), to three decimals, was 0.051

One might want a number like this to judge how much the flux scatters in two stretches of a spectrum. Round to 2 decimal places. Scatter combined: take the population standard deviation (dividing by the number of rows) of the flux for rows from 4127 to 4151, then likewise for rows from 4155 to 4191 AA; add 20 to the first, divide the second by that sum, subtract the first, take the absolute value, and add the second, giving 0.19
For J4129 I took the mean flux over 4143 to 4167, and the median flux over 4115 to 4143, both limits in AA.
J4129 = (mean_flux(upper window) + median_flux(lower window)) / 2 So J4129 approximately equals 3.79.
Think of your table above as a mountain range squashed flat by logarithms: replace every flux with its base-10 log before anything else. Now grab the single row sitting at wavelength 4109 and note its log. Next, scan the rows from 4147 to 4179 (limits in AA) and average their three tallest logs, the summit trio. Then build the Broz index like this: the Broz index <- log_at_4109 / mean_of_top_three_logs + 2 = 2.950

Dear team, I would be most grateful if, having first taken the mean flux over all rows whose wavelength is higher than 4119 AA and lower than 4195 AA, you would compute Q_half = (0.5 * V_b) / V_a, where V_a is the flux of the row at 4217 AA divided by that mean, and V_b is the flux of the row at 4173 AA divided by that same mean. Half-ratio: 0.563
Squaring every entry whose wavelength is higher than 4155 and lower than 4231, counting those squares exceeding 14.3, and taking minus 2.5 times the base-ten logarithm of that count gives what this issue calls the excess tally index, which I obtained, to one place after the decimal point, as -2.1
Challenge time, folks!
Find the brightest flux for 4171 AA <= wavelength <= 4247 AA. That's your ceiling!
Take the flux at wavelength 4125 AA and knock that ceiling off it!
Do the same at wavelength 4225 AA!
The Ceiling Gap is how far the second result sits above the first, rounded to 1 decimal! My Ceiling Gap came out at -0.2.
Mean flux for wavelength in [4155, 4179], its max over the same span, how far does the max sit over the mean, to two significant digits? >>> 0.13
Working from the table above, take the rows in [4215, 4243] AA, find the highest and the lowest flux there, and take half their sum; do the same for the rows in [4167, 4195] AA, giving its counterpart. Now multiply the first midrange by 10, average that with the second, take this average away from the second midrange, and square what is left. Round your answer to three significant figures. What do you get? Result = 242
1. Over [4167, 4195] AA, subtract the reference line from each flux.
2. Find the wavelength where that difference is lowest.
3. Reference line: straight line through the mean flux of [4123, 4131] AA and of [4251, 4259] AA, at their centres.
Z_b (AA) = 4193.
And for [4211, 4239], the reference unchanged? 4229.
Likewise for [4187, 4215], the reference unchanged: 4213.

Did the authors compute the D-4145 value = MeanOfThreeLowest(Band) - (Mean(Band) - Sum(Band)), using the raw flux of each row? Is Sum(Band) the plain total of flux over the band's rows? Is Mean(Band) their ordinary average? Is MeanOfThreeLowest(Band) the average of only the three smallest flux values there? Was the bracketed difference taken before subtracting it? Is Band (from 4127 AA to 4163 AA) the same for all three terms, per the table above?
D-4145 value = 33.8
